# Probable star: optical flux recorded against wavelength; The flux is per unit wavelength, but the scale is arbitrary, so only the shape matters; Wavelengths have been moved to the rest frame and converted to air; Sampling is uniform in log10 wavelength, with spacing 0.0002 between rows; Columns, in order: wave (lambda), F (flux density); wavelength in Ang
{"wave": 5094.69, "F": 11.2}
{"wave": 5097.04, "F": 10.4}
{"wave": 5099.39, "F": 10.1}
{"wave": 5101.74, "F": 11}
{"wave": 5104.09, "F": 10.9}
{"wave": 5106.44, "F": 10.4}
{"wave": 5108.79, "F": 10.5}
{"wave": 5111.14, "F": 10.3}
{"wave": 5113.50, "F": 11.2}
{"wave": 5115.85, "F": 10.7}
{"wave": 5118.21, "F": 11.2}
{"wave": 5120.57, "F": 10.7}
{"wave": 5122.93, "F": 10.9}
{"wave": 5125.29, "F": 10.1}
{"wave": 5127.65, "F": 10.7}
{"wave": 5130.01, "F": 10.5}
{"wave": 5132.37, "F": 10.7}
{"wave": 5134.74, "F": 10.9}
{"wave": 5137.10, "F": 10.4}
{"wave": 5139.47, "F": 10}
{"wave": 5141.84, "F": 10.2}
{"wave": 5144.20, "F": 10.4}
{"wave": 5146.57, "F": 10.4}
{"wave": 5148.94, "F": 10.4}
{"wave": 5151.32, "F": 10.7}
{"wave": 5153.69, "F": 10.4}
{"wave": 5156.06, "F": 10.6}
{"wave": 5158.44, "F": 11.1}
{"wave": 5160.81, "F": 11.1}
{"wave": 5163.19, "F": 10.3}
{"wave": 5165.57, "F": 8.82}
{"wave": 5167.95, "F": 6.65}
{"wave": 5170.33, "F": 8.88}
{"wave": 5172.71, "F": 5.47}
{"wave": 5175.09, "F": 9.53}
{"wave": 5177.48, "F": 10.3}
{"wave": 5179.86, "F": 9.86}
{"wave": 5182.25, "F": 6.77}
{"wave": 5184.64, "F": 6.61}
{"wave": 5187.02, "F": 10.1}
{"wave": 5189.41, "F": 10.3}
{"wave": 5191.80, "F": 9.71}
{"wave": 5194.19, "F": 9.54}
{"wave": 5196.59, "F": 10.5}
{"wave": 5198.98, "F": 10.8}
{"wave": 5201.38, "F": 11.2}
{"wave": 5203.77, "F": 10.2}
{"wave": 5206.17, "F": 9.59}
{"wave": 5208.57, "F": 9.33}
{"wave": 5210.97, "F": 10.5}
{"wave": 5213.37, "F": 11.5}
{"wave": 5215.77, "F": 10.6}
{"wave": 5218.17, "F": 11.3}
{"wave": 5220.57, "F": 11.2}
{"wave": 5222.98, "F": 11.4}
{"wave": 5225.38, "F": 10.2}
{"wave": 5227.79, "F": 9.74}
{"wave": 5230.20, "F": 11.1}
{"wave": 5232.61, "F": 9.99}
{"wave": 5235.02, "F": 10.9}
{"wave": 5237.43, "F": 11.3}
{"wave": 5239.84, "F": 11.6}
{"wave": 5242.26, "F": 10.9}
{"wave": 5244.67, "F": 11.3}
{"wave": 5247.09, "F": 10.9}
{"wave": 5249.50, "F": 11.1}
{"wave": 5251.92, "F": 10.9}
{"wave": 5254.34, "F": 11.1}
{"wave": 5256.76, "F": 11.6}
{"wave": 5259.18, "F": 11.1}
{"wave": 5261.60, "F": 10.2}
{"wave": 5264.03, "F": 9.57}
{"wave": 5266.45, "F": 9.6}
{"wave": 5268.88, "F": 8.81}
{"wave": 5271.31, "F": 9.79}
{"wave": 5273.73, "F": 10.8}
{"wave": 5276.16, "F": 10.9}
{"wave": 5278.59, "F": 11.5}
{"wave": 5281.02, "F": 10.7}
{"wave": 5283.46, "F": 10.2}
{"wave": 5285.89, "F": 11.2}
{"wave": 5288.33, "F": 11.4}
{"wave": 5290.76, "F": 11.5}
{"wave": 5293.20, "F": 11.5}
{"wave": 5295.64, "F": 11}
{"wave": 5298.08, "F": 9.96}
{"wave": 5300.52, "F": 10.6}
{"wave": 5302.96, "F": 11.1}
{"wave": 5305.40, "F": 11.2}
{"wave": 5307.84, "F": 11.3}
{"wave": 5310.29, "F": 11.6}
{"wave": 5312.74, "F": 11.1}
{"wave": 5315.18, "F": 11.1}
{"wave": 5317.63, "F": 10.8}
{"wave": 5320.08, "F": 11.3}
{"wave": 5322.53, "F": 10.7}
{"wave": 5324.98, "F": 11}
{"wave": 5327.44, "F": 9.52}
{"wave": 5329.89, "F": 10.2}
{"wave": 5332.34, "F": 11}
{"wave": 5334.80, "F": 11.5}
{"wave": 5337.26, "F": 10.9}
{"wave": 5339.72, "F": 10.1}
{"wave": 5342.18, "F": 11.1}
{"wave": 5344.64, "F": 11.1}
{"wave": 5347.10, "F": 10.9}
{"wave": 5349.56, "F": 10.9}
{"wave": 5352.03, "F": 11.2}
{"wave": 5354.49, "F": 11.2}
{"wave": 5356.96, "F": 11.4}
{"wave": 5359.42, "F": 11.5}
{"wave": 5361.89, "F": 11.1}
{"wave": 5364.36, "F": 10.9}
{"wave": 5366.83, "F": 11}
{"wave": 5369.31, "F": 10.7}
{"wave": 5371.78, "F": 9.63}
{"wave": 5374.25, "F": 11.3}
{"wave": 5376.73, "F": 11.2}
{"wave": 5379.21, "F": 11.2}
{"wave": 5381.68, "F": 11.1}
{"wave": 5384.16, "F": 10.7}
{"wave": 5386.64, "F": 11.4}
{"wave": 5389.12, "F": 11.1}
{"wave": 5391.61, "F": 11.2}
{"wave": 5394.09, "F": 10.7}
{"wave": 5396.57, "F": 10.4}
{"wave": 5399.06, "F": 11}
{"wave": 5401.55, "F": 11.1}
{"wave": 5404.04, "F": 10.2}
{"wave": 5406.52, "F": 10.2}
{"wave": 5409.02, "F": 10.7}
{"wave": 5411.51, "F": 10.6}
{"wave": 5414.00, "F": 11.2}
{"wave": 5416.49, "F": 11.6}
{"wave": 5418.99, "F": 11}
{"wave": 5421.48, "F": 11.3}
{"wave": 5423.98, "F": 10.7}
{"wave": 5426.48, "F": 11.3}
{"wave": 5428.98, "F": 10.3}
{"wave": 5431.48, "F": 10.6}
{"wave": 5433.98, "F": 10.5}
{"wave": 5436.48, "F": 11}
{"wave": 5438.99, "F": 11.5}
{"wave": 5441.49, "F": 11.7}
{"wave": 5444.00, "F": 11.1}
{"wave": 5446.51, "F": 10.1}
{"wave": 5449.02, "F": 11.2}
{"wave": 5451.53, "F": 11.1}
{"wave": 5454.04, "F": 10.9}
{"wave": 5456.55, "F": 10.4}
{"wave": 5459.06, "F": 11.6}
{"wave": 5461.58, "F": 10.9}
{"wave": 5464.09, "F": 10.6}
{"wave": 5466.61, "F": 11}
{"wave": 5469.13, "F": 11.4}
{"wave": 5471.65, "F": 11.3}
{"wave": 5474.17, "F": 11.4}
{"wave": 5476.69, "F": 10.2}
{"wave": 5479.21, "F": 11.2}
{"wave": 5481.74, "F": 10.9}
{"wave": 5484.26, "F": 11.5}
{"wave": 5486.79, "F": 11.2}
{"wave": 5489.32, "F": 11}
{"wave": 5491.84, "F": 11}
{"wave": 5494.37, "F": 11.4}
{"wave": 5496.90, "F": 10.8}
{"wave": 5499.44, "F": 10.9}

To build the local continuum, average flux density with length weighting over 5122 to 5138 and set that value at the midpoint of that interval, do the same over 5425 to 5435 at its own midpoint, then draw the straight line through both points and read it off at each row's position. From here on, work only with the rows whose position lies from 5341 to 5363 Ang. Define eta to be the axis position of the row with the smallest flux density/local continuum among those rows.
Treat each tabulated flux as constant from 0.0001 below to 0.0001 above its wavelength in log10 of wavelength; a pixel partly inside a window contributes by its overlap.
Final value 5349.56 Ang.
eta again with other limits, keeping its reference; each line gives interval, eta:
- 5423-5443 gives 5428.98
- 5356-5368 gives 5364.36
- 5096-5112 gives 5099.39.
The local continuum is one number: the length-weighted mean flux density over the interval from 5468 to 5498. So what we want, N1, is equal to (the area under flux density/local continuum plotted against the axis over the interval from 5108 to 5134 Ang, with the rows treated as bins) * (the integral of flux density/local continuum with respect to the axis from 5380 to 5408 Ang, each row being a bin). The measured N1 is 683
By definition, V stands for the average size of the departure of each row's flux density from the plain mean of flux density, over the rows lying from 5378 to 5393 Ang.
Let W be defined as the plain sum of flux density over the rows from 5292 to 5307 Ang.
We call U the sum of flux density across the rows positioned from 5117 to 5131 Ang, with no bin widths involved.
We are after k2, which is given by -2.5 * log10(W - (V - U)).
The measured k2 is -5.28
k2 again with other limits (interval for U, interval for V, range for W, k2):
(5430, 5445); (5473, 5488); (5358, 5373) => -5.29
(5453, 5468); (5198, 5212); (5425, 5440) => -5.29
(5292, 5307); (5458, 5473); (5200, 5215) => -5.26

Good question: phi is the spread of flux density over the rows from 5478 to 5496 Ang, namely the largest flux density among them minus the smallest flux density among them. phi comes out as 0.60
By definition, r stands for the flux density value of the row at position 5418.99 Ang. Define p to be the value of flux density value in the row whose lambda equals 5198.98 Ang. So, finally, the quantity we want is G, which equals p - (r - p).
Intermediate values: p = 10.8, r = 11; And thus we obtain 10.6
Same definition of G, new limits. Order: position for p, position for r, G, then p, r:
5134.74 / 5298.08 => 11.8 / 10.9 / 9.96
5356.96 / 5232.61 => 12.8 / 11.4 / 9.99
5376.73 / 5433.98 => 11.9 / 11.2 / 10.5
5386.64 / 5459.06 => 11.2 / 11.4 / 11.6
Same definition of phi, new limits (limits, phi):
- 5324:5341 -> 1.98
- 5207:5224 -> 2.17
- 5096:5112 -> 0.90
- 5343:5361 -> 0.60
